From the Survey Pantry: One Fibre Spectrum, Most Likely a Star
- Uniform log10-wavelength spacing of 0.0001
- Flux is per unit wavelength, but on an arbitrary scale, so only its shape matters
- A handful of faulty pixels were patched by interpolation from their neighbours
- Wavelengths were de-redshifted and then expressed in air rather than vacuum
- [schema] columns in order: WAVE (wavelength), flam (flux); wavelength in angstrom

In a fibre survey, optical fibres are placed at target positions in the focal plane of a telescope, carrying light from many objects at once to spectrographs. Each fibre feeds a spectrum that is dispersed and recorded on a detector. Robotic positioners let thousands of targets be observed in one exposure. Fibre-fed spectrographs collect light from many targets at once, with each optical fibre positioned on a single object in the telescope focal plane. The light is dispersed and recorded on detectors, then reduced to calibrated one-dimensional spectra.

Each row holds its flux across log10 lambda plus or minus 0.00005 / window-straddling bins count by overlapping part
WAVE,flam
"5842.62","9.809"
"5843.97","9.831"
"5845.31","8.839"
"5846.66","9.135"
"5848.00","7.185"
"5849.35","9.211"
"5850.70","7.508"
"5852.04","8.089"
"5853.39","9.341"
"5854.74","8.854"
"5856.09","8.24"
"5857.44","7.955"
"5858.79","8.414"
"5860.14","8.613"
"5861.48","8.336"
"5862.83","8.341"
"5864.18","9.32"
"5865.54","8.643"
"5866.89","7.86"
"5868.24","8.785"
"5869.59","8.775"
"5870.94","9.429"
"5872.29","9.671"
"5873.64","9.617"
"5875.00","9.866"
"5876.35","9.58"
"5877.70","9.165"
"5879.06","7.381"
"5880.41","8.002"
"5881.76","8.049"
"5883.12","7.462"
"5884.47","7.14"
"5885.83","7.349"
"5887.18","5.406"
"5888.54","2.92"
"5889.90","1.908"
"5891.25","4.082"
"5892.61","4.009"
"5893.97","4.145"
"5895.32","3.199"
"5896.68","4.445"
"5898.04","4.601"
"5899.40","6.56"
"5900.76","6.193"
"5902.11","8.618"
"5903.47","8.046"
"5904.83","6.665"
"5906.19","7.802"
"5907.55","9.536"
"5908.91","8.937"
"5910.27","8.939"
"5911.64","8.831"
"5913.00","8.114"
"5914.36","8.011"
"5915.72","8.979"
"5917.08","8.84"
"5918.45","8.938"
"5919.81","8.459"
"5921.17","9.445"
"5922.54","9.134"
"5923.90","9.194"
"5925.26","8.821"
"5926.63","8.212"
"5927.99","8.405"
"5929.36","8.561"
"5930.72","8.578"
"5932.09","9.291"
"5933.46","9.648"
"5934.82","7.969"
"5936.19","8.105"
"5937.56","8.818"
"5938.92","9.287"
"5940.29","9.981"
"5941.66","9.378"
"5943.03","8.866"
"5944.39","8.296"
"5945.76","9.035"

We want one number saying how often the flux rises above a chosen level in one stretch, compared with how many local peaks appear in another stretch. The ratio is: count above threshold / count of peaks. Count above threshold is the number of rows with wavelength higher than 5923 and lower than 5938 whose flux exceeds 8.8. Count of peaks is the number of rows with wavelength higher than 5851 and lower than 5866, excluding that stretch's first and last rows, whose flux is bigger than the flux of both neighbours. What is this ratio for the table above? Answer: 1.7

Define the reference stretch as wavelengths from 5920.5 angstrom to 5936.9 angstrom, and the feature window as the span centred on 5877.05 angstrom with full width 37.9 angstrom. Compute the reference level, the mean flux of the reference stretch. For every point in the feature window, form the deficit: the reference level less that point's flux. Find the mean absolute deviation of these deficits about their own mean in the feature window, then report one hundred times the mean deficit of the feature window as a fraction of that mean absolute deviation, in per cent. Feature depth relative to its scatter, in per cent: 78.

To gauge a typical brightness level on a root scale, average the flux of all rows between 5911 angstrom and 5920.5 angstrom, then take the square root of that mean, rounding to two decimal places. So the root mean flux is 2.93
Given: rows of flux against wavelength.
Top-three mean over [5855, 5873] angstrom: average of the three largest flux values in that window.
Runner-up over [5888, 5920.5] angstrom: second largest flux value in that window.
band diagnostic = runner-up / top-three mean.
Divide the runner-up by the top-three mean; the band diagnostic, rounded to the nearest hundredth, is 0.95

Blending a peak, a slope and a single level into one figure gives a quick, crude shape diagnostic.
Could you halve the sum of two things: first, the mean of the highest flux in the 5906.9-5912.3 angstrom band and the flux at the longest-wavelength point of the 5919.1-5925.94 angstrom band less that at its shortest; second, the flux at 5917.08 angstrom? 6.9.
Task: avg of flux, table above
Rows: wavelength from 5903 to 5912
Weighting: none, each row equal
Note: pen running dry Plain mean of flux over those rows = 8.4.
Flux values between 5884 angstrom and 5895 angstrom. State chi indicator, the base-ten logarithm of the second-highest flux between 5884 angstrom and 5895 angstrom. 0.85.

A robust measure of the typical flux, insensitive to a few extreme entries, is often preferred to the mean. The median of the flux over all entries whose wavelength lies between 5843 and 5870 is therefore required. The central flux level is 8.63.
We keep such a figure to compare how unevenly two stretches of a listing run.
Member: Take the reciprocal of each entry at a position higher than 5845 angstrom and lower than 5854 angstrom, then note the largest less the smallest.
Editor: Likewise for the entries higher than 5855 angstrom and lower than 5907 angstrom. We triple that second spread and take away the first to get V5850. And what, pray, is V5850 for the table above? 1.2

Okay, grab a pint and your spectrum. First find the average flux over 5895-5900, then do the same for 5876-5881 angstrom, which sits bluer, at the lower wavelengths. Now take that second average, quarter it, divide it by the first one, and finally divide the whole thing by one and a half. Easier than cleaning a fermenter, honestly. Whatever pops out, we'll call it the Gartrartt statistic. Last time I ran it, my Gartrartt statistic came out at 0.30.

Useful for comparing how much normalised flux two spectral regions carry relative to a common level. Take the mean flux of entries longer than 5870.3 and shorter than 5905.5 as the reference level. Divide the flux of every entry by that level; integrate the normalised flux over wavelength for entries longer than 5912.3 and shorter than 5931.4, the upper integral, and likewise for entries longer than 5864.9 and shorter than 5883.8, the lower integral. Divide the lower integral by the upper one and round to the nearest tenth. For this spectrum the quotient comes 1.0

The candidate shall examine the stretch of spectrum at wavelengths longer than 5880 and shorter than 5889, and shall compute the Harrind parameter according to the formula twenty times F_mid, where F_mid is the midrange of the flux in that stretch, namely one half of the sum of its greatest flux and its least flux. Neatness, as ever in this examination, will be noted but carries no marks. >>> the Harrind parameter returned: 110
